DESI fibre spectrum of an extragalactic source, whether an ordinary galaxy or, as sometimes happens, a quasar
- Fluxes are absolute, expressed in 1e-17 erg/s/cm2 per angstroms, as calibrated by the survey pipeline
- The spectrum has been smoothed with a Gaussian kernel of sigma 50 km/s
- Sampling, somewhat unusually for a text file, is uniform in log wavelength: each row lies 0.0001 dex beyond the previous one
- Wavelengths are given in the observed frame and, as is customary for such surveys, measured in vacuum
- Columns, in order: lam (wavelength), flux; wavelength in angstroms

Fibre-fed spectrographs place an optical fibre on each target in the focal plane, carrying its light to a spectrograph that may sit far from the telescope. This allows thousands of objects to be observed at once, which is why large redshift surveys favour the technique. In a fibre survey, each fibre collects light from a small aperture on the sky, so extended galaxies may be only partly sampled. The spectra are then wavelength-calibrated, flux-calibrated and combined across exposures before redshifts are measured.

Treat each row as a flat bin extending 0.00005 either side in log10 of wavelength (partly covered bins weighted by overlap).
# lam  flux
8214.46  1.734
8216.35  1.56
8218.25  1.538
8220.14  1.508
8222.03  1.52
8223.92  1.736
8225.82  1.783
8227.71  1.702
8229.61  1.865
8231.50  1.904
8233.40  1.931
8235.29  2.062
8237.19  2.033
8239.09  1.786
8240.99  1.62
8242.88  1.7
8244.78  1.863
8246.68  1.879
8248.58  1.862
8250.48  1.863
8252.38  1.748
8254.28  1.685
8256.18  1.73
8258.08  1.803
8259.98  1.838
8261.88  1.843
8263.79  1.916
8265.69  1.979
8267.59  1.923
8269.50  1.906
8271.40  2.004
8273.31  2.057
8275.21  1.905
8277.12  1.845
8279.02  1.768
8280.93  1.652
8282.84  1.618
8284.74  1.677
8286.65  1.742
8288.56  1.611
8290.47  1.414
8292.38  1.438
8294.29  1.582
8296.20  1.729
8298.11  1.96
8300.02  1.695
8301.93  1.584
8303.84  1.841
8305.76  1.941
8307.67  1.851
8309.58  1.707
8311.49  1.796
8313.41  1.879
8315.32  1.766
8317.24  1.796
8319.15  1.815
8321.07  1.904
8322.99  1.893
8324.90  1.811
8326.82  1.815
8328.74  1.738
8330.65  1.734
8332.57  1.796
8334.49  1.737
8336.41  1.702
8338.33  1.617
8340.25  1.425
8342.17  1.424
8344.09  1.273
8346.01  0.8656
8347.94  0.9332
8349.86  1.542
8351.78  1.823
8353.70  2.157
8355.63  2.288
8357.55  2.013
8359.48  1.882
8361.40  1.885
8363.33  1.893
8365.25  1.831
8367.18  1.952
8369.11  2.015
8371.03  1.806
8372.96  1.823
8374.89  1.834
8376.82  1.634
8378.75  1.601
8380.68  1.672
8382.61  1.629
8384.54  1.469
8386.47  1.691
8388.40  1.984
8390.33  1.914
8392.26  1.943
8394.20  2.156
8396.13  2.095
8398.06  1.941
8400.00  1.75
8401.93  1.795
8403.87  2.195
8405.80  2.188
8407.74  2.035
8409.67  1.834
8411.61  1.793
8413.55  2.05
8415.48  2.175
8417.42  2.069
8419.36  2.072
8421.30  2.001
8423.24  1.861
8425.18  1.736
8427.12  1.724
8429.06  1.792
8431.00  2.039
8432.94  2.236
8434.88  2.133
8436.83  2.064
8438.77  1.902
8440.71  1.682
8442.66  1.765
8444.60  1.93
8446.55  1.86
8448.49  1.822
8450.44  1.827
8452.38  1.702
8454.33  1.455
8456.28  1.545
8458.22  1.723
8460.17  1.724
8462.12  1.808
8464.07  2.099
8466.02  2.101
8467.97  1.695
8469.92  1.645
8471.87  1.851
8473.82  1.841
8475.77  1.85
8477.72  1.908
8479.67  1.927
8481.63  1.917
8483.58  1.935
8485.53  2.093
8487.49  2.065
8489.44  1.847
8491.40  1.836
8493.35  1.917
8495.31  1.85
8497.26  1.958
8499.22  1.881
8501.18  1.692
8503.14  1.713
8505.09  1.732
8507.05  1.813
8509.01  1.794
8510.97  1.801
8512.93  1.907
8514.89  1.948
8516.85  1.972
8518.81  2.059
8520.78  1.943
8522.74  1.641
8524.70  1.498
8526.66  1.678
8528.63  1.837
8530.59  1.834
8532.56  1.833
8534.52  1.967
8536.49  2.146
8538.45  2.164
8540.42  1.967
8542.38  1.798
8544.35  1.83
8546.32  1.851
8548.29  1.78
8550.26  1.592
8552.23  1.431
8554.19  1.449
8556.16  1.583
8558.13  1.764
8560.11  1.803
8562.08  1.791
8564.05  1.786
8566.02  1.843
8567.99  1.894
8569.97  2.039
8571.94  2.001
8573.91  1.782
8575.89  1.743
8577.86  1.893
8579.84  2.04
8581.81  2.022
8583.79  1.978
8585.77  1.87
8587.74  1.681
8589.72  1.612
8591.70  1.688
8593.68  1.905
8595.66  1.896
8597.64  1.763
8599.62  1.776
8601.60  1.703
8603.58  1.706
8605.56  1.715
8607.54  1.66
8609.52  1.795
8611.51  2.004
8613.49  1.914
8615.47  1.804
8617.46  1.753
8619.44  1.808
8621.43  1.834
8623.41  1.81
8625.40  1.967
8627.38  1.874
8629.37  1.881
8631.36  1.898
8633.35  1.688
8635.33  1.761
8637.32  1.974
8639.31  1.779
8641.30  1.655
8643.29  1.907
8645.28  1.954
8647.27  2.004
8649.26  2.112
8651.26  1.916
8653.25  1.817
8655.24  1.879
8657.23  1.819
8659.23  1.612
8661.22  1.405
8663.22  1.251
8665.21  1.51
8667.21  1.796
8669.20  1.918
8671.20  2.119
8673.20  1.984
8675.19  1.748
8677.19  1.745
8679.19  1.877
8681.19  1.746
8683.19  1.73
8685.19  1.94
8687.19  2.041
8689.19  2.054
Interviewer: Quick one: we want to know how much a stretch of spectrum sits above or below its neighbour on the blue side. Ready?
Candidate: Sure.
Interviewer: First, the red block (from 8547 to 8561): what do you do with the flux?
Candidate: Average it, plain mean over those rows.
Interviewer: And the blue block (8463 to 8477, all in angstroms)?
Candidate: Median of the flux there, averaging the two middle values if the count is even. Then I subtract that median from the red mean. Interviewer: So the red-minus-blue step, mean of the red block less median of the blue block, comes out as -0.22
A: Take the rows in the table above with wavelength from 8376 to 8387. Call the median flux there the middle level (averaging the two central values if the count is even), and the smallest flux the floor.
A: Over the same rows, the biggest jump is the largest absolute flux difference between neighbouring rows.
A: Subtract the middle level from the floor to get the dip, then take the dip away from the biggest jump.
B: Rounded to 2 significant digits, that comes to 0.38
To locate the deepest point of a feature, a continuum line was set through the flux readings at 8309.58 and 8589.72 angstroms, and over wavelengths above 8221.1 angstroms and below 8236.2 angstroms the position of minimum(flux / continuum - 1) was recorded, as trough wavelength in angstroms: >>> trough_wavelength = 8222.03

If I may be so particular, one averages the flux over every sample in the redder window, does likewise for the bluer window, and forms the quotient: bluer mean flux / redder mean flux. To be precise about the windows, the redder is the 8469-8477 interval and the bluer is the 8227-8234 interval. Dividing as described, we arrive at 1.03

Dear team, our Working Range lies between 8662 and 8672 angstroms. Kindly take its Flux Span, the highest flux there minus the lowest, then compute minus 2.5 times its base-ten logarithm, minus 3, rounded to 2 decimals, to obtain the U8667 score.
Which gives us -2.85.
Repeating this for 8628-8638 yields -1.64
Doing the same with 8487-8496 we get -1.40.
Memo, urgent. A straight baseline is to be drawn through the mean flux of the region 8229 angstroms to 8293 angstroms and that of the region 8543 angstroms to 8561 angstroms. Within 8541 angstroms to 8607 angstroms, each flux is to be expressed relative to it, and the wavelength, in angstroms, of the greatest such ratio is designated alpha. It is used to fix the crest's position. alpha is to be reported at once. 8579.84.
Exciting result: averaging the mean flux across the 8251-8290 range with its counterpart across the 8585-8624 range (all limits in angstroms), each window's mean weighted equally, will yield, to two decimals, 1.80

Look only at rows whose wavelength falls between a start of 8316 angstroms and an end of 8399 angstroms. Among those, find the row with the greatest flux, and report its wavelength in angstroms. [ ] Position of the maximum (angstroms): 8355.63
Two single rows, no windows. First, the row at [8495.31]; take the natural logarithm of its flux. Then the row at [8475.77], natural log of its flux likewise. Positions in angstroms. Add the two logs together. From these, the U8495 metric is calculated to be 1.23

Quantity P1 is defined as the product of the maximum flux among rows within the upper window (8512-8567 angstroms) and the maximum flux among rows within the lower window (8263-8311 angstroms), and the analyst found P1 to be 4.45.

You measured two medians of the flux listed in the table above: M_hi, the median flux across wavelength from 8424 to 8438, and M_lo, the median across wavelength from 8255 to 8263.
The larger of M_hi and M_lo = 2.04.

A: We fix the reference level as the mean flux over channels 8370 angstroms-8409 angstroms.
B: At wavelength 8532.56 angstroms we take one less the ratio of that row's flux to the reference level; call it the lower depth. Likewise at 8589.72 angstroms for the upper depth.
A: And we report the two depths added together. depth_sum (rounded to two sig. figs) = 0.15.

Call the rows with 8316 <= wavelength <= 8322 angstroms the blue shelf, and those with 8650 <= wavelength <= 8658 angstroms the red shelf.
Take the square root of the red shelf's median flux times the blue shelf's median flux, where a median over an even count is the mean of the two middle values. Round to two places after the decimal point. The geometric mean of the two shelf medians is 1.83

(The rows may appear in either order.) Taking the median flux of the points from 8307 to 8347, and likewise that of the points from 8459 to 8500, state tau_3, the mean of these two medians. 1.82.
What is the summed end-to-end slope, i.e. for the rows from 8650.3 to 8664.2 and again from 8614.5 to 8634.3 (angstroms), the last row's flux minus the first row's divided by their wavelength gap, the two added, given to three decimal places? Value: -0.062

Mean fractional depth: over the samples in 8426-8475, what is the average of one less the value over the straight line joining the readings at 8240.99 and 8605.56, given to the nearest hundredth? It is -0.10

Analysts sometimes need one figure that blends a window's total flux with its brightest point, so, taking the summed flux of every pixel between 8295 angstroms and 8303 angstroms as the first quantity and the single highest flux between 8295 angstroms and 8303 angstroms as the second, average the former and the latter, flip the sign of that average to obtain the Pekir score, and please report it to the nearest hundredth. -4.46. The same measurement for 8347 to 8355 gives -4.31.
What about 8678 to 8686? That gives -4.62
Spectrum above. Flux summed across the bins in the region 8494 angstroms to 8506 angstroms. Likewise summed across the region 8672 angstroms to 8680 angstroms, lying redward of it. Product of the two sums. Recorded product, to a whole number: 80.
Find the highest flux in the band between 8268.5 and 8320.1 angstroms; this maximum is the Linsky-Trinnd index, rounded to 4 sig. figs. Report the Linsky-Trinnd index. 2.057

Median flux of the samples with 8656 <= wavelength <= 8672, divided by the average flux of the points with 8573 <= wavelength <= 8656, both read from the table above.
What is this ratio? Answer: 0.93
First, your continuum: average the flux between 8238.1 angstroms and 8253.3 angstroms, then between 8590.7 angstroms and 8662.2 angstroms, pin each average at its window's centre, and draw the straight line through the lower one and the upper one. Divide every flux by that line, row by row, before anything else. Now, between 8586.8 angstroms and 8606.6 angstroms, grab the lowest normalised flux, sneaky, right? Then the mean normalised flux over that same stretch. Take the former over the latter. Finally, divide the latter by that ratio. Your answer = 1.04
